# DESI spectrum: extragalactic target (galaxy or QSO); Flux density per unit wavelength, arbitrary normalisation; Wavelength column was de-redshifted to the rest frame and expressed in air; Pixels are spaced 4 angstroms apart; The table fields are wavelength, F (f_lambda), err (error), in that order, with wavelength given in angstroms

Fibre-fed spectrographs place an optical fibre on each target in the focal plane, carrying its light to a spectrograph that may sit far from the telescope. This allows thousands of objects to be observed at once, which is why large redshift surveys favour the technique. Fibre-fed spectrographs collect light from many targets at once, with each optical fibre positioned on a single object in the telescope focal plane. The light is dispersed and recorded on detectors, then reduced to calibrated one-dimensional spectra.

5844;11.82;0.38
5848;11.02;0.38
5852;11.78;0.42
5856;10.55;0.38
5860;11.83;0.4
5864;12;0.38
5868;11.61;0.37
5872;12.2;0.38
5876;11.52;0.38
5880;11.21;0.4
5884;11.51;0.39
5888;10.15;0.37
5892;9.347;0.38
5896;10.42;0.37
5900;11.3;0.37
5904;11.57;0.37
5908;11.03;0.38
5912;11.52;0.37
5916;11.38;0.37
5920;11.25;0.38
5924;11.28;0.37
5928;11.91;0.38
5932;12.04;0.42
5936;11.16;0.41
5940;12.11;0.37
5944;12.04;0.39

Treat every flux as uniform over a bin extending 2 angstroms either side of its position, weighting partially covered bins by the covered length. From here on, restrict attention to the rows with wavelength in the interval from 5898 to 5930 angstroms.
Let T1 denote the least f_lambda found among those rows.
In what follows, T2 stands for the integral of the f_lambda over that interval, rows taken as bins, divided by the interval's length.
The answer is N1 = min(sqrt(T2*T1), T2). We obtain 11.2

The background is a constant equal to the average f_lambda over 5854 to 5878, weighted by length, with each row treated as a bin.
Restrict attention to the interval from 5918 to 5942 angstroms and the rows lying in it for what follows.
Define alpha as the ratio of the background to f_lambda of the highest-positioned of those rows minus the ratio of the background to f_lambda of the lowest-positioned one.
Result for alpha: -0.07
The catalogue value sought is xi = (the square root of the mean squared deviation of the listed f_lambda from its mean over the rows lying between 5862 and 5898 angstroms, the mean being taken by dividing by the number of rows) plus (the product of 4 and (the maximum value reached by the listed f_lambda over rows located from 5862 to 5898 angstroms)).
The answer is 49.7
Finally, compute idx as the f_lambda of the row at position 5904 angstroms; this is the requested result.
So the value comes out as 11.57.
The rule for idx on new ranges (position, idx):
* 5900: 11.3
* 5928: 11.91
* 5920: 11.25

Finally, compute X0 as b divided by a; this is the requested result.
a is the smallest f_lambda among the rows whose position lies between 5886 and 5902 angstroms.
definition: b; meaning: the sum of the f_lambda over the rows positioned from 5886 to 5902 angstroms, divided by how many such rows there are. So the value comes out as 1.10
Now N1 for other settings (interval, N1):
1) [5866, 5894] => 10.2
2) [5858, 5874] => 11.8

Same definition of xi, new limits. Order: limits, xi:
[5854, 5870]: 48.6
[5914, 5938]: 48.5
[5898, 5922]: 46.5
